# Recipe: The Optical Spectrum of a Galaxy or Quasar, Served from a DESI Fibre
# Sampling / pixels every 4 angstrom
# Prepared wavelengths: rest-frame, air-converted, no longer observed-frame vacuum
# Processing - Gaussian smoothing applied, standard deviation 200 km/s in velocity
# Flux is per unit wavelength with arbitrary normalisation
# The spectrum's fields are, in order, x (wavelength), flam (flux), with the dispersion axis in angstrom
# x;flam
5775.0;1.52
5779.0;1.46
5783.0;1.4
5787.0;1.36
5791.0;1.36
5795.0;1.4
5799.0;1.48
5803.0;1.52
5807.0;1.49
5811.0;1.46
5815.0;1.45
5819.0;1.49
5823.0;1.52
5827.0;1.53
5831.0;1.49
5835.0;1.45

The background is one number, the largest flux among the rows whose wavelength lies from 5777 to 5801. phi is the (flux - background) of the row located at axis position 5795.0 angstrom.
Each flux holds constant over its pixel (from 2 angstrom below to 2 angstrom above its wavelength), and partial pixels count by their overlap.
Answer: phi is -0.080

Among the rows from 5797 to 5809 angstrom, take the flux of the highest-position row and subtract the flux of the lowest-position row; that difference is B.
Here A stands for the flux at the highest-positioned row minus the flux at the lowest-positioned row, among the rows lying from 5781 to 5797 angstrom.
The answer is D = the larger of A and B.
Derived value 0.01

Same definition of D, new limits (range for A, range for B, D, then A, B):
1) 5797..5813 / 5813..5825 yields 0.07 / -0.02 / 0.07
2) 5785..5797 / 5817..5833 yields 0.04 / 0.04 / 0.00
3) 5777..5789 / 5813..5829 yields 0.08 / -0.10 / 0.08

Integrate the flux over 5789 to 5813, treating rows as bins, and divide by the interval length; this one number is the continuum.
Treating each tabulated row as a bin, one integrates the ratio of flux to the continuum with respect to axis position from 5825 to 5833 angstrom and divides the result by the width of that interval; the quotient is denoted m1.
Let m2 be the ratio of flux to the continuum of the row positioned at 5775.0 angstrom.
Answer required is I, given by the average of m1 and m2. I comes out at 1.044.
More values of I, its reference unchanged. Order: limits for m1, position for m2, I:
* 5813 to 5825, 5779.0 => 1.015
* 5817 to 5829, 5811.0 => 1.024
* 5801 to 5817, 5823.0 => 1.033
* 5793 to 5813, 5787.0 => 0.975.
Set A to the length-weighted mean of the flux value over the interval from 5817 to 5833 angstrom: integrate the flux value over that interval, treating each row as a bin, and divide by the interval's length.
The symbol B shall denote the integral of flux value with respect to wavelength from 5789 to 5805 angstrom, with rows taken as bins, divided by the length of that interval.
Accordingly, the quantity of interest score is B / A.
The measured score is 0.96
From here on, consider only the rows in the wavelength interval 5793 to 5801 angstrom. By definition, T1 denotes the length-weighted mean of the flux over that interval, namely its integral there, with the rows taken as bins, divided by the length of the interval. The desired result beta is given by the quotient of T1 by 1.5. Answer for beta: 0.96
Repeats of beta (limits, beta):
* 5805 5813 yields 0.98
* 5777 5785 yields 0.95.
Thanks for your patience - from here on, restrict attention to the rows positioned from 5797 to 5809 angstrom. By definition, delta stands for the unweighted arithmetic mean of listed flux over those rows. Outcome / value 1.50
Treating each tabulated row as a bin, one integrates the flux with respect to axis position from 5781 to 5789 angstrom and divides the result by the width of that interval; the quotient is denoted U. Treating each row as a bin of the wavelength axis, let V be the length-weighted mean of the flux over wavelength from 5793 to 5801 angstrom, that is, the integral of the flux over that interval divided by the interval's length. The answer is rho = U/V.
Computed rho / 0.96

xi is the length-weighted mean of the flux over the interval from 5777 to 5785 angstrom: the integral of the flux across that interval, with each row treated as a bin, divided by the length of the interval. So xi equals 1.43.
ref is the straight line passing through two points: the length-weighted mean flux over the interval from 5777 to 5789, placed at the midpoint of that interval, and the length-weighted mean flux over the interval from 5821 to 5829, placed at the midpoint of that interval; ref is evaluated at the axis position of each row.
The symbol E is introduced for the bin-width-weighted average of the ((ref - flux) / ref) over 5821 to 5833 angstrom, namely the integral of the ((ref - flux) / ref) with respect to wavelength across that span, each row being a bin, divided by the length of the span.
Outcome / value 0.011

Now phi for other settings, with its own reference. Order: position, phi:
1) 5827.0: 0.050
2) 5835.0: -0.030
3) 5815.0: -0.030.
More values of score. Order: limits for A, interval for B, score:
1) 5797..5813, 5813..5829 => 1.01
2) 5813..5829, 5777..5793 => 0.93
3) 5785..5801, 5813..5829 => 1.07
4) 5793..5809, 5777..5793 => 0.95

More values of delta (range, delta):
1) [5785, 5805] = 1.42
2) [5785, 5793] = 1.36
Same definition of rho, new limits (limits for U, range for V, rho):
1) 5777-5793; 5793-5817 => 0.95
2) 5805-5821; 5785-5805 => 1.03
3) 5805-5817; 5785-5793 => 1.08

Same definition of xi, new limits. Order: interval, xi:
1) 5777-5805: 1.43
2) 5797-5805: 1.50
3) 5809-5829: 1.49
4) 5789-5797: 1.38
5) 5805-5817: 1.47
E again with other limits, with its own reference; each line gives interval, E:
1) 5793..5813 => -0.005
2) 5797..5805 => -0.029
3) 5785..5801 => 0.024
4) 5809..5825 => 0.015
